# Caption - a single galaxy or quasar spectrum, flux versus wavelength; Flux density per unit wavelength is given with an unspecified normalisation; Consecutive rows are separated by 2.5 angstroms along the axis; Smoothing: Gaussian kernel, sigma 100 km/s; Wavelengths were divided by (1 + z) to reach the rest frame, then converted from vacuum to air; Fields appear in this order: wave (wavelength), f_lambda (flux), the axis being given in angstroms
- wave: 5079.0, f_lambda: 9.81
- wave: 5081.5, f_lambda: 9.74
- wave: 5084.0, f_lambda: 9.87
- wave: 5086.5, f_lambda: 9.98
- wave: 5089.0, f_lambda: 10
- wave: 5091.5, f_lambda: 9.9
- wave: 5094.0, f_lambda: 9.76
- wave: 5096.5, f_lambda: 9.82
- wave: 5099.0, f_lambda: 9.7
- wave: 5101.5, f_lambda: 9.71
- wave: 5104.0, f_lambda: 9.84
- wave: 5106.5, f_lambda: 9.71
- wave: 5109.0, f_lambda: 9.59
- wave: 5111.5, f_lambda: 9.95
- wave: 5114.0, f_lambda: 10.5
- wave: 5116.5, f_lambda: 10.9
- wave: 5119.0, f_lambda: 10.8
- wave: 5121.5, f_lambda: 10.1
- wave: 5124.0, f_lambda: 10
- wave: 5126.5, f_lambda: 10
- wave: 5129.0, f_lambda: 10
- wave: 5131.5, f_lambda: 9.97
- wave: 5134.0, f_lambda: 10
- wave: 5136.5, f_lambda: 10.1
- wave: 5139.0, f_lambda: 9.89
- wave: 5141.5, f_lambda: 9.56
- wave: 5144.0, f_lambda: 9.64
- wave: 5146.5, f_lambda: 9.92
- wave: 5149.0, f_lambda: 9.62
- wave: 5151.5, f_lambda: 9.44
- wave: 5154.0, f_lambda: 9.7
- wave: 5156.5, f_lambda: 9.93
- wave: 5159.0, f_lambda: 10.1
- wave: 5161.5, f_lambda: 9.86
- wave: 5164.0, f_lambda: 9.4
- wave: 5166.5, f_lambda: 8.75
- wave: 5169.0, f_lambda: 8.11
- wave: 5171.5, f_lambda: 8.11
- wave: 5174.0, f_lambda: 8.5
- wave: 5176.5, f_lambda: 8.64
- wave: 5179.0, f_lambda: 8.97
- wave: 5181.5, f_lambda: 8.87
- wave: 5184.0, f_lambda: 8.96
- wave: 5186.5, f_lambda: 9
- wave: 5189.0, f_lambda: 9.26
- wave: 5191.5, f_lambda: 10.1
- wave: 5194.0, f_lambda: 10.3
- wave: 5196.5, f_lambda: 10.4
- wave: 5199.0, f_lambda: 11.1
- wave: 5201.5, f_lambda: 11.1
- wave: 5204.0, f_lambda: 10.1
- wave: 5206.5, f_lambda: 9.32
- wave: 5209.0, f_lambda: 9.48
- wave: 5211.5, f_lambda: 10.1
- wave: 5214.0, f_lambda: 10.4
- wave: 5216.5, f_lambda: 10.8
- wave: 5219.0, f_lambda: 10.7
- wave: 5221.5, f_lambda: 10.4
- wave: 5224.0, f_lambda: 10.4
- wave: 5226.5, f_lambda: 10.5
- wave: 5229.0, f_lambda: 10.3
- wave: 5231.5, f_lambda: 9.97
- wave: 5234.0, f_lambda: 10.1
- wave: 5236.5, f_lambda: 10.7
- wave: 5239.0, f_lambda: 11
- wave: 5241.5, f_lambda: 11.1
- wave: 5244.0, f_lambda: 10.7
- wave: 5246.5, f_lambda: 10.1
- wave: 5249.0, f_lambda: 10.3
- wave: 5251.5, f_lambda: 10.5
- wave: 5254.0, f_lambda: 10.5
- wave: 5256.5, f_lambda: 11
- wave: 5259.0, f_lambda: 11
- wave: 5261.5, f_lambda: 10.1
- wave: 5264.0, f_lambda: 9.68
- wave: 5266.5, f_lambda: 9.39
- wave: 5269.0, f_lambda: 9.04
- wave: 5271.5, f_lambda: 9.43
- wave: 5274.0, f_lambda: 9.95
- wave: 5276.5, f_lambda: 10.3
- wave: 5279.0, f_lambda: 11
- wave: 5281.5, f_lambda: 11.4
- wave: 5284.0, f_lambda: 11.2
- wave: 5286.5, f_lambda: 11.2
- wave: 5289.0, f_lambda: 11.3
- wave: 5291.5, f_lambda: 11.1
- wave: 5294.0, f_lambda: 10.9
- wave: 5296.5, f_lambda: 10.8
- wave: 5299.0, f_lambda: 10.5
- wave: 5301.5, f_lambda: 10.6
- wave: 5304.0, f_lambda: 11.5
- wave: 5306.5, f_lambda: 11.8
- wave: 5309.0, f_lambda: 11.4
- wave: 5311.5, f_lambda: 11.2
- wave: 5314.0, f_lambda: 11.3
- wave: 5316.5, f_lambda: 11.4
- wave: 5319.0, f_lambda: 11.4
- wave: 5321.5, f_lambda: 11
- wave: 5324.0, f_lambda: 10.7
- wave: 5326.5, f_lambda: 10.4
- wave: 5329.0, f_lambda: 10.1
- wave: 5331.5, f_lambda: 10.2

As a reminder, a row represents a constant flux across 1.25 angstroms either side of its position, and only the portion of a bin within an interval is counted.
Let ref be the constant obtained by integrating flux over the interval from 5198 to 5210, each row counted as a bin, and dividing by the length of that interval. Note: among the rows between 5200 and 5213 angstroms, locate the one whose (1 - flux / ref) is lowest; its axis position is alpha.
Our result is 5201.5 angstroms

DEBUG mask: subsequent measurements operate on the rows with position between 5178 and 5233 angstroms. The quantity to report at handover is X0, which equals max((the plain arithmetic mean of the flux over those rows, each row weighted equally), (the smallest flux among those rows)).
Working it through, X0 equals 10.0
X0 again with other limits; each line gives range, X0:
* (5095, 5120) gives 10.1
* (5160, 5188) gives 8.8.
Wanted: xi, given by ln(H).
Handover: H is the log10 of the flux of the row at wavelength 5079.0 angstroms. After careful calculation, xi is -0.008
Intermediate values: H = 0.99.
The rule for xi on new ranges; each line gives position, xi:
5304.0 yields 0.059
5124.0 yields 0.000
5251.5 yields 0.021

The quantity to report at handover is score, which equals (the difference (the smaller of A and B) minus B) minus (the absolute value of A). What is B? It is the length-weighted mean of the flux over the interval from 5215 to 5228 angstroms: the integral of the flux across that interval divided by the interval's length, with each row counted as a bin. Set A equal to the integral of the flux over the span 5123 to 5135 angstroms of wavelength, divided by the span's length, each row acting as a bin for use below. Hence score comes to -10.55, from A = 10.0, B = 10.6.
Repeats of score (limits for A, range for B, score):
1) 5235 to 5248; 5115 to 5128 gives -10.70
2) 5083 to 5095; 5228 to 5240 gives -10.40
